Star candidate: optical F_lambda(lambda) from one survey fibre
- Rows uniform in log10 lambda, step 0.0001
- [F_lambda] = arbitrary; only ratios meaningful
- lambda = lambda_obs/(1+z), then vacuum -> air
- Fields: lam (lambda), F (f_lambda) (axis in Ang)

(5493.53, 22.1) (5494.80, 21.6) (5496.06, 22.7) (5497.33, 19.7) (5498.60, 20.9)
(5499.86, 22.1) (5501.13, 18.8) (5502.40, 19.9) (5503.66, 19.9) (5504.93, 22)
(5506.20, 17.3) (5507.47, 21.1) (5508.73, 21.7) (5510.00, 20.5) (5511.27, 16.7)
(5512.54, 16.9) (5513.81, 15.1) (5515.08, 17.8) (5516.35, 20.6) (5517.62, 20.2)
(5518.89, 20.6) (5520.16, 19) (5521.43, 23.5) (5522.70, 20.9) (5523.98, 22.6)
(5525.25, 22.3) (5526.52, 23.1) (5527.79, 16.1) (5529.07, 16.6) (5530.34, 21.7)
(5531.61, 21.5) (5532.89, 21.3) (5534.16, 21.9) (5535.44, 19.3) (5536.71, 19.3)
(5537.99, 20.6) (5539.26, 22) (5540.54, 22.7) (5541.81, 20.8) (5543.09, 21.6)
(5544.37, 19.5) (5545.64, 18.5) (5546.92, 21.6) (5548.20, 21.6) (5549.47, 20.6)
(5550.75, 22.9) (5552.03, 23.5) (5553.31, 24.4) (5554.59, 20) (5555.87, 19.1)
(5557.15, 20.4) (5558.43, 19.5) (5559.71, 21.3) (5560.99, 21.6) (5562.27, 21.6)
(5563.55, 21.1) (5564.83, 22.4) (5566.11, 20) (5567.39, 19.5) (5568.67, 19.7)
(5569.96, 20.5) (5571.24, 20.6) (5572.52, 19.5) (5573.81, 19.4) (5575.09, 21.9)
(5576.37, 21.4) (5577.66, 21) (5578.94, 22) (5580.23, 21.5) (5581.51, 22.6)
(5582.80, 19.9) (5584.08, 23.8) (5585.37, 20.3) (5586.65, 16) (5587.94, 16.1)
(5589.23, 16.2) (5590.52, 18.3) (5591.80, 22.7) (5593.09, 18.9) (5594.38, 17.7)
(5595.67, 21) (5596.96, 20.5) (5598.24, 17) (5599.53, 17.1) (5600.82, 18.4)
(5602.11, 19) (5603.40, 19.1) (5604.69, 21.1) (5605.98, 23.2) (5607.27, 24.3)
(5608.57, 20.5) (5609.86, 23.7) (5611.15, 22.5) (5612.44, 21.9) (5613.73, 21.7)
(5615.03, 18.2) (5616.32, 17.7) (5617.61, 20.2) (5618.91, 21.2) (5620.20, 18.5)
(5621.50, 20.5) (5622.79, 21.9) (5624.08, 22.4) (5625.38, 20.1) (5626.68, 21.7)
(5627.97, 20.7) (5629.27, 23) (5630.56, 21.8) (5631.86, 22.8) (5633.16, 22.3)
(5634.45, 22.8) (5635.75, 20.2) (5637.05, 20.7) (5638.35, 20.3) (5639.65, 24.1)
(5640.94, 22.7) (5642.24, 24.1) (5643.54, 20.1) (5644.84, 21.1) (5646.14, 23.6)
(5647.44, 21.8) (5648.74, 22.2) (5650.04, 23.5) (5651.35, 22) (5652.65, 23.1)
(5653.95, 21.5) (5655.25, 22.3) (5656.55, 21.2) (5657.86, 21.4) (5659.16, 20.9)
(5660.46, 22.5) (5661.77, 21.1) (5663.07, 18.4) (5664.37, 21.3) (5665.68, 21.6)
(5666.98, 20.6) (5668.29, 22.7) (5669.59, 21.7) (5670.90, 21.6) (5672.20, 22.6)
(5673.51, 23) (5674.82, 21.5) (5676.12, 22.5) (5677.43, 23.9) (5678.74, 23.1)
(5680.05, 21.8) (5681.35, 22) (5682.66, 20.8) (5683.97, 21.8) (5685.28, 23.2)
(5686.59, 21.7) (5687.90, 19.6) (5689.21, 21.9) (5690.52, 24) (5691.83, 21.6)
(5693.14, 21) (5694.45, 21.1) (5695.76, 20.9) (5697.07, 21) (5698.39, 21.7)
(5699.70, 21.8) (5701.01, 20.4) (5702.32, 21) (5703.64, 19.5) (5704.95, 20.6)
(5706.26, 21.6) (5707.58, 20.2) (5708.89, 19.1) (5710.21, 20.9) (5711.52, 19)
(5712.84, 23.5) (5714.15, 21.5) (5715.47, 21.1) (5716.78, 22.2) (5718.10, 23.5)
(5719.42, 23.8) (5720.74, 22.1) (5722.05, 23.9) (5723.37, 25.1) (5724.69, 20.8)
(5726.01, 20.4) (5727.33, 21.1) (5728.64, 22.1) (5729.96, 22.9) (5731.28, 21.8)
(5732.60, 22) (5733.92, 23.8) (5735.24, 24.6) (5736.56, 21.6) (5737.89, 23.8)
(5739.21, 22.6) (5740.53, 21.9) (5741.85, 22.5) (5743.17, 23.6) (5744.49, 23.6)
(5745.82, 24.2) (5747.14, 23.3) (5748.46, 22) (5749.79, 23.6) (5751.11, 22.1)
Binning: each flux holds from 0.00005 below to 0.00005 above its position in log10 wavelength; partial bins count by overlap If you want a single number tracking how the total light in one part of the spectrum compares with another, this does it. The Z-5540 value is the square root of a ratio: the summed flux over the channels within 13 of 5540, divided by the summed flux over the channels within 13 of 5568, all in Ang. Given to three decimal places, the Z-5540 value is 1.000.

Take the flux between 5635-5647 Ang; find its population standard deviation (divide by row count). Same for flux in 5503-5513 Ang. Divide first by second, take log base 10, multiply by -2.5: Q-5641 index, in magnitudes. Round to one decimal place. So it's 0.3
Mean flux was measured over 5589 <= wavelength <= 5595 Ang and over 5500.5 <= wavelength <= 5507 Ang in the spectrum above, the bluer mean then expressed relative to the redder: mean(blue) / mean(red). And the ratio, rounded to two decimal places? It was 1.04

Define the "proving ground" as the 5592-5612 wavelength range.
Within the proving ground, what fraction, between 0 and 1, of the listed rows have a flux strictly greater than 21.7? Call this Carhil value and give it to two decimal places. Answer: 0.27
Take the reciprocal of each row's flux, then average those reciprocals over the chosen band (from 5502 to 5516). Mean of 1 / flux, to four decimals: 0.0534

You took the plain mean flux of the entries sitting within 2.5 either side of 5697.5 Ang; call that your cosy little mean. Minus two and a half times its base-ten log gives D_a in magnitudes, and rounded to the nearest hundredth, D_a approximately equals -3.32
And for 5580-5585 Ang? -3.35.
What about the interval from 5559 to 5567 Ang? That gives -3.32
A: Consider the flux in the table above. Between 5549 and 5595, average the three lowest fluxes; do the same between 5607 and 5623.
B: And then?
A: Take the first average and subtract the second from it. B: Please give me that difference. -2.0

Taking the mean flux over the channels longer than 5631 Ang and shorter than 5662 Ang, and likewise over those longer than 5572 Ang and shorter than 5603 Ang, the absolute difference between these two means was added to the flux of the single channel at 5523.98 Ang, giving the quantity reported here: 24.9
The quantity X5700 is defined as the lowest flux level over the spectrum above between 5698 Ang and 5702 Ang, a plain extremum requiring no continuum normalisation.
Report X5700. 20.4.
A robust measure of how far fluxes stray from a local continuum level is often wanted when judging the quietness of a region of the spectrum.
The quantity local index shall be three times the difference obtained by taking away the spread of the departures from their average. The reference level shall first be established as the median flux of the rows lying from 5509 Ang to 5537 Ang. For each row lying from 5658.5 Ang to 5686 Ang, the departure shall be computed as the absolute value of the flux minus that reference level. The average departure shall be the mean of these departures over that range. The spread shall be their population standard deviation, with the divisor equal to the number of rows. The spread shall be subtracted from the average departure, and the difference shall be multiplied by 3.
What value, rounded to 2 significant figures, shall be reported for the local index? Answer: 1.9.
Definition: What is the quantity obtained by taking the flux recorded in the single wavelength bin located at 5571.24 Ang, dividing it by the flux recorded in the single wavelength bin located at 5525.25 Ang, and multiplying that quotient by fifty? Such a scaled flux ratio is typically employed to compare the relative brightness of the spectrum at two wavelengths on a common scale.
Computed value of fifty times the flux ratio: 46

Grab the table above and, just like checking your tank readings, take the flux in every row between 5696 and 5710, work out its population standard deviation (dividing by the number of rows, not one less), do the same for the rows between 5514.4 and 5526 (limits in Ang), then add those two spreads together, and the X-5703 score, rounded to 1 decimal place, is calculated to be 2.6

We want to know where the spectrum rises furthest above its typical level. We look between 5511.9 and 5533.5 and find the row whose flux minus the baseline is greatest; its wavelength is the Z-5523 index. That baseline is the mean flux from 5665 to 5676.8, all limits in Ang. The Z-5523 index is 5521.43 Ang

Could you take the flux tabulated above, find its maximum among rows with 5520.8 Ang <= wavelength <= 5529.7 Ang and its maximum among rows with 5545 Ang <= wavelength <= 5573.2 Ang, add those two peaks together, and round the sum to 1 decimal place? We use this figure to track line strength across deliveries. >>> 47.9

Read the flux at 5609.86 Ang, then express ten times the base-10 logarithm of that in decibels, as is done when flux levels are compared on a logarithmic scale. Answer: 13.7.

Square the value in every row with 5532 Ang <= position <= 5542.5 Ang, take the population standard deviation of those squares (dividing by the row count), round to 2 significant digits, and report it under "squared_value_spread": 48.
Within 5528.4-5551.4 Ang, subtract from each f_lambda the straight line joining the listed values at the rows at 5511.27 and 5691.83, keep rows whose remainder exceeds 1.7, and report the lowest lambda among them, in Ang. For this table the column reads 5530.34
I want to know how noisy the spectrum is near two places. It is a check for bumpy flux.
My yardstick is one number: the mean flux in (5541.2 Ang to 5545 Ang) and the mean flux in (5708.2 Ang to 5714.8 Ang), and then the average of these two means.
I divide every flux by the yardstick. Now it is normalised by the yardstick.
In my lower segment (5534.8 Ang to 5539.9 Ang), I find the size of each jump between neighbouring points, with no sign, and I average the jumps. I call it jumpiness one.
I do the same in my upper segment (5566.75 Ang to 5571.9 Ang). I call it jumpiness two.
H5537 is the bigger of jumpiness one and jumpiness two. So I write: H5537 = 0.043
